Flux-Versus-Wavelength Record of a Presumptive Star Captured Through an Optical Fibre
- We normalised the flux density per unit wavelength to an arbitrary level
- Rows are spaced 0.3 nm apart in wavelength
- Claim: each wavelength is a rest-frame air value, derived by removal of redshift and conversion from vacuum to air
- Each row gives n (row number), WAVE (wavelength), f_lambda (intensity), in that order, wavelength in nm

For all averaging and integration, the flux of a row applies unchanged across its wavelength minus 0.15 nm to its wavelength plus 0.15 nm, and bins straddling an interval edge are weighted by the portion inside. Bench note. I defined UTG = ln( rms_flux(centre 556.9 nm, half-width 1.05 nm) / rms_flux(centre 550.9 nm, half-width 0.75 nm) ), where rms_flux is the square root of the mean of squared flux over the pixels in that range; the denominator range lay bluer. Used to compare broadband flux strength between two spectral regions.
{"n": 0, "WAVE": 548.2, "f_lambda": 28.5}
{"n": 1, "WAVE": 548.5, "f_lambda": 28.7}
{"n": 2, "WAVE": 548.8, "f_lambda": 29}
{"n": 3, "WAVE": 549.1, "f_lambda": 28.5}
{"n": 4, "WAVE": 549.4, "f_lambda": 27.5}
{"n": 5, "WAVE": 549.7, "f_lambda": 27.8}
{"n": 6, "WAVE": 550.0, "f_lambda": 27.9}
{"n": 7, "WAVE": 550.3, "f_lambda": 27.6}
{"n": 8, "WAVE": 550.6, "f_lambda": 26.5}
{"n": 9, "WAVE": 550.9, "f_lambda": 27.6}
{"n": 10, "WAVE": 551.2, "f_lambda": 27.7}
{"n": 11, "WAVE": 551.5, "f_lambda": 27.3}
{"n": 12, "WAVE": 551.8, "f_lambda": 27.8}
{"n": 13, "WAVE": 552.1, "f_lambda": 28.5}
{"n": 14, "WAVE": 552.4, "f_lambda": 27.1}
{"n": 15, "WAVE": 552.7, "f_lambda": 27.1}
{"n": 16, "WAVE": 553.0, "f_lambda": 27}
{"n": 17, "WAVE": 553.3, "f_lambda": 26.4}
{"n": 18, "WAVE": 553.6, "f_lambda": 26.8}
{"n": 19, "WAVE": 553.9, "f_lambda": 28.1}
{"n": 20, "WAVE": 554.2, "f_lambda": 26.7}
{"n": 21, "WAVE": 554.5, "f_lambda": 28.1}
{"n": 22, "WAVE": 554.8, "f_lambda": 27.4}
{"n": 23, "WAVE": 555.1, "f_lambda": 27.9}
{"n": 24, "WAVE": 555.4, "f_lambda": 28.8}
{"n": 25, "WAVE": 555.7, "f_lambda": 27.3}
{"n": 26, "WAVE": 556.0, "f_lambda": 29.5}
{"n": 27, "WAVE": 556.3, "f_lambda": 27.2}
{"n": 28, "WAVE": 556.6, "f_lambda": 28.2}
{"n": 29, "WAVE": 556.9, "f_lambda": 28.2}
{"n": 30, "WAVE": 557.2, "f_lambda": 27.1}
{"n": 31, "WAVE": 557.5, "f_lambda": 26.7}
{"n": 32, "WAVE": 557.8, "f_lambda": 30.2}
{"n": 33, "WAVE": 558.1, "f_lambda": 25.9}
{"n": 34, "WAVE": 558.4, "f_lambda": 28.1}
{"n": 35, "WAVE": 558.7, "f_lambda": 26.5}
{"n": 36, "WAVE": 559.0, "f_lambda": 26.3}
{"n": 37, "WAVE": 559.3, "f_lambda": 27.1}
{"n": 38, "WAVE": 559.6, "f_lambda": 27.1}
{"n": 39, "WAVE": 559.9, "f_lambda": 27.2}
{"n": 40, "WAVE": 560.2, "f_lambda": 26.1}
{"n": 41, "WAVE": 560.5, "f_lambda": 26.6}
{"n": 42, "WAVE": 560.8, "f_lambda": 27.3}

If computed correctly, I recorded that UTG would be 0.03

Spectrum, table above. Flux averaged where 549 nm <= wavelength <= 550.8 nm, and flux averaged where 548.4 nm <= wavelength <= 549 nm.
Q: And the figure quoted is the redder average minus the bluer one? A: -1.2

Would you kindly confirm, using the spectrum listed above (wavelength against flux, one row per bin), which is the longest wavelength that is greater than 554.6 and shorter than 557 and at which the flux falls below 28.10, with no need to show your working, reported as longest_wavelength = 556.3 nm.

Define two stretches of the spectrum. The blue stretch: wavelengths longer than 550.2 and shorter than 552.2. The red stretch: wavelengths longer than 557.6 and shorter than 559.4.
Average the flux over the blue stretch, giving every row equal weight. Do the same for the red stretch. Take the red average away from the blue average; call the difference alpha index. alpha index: 0.2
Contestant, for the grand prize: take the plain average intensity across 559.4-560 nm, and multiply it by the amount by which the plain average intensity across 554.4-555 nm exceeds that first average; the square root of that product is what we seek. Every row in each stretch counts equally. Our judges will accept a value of 4.0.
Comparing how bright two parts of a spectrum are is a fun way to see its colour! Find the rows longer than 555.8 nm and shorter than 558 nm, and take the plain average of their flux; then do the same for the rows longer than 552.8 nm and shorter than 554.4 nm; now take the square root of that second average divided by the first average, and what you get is 0.98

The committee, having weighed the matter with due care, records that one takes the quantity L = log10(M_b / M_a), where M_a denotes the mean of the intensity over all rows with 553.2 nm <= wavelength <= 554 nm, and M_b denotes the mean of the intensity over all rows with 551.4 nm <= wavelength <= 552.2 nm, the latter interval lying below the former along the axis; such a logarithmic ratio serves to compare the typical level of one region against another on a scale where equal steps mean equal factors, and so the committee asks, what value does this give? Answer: 0.012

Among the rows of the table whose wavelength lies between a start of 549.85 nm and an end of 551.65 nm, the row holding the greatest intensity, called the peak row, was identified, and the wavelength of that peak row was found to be 550.0 nm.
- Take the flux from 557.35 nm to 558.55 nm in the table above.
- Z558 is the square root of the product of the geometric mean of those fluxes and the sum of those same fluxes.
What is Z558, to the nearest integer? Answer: 55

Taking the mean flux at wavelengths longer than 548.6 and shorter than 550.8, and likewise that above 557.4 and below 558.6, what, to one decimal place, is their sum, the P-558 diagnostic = 55.6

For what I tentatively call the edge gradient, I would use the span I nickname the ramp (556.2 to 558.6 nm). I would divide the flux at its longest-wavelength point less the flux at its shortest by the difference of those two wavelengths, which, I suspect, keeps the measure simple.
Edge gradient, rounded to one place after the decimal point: 0.4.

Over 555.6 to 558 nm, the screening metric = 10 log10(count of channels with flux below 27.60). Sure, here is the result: 6.0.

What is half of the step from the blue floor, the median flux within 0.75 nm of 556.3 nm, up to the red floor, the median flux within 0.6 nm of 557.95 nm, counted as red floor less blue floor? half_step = -0.40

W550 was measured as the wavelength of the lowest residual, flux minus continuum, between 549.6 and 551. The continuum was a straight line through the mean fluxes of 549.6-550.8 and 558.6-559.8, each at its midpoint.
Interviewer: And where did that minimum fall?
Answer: 550.6 nm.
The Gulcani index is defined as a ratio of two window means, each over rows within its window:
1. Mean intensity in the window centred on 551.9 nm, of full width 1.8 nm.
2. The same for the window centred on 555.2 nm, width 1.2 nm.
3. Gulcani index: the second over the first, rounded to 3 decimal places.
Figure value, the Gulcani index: 1.010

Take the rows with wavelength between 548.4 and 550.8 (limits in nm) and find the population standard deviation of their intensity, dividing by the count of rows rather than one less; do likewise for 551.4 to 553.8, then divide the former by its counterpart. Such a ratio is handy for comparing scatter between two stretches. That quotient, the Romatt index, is 1.23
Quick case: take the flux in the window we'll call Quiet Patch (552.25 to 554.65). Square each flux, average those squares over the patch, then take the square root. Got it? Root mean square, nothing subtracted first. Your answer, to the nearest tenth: 27.2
